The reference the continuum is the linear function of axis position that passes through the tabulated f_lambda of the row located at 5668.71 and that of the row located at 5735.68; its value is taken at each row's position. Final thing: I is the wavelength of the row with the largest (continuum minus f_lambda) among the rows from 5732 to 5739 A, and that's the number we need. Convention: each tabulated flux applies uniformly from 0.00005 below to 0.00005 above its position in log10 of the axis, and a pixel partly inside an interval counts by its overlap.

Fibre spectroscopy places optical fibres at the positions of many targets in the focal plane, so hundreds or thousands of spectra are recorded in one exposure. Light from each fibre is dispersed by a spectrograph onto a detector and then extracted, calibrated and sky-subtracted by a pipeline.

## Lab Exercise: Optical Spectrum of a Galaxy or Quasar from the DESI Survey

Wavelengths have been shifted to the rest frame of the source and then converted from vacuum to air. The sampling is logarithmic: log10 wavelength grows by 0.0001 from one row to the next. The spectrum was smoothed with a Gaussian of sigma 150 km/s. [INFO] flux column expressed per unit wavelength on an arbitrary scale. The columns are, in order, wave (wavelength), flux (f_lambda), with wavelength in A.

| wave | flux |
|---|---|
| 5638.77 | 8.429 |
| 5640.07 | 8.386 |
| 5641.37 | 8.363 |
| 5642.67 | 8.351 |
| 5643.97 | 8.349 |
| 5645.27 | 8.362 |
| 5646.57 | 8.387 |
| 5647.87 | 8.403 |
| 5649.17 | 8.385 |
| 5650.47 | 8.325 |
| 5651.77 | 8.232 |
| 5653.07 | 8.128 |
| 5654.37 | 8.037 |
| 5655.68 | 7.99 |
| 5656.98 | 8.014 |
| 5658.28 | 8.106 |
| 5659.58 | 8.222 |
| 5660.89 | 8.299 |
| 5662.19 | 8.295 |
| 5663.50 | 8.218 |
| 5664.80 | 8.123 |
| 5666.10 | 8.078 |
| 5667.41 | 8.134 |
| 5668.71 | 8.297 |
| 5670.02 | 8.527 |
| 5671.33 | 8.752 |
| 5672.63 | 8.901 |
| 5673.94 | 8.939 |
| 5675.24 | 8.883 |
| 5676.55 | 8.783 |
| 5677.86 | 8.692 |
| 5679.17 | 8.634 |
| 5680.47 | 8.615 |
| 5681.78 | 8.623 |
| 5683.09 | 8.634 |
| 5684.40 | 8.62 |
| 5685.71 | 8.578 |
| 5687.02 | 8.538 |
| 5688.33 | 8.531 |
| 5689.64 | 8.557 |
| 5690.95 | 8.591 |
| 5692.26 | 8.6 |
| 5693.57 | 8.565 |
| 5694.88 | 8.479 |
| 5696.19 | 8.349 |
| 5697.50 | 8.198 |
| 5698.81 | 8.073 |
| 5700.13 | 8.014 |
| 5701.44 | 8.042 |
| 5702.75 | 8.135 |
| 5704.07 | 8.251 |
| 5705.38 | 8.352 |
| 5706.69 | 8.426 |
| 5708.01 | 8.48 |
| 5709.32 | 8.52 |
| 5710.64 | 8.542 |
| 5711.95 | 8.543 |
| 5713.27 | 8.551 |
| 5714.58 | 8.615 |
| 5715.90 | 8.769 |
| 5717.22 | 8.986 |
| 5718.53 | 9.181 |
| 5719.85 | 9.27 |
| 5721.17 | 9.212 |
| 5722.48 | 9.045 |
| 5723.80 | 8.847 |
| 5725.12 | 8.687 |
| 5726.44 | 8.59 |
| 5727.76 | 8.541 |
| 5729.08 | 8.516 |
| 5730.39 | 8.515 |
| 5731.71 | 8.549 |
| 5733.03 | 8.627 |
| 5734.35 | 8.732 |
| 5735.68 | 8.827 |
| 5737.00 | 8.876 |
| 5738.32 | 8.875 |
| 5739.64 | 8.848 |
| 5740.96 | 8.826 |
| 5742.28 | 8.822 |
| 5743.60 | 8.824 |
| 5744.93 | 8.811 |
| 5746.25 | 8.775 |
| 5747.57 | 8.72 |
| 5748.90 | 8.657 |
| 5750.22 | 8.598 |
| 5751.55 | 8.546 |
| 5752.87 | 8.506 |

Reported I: 5733.03 A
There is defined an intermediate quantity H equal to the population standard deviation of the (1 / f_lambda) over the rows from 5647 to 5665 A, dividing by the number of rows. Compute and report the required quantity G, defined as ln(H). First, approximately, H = 0.0019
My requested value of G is -6.2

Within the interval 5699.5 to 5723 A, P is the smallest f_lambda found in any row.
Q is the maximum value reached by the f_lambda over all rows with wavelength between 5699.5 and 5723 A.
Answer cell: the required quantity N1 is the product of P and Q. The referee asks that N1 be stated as 74.3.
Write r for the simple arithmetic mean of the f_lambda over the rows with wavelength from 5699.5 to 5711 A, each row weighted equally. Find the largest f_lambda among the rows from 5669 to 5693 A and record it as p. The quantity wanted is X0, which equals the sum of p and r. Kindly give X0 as 17.2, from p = 8.939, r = 8.31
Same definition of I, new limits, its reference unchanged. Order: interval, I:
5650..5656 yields 5655.68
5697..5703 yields 5700.13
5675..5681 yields 5680.47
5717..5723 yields 5717.22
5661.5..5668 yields 5666.10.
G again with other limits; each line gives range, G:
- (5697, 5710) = -6.0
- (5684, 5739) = -5.6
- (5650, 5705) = -5.6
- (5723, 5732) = -6.5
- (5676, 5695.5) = -7.0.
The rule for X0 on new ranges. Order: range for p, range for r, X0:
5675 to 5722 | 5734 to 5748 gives 18.1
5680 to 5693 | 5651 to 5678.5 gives 17.0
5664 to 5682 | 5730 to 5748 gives 17.7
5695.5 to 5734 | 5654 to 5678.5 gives 17.7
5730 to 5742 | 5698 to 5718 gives 17.3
